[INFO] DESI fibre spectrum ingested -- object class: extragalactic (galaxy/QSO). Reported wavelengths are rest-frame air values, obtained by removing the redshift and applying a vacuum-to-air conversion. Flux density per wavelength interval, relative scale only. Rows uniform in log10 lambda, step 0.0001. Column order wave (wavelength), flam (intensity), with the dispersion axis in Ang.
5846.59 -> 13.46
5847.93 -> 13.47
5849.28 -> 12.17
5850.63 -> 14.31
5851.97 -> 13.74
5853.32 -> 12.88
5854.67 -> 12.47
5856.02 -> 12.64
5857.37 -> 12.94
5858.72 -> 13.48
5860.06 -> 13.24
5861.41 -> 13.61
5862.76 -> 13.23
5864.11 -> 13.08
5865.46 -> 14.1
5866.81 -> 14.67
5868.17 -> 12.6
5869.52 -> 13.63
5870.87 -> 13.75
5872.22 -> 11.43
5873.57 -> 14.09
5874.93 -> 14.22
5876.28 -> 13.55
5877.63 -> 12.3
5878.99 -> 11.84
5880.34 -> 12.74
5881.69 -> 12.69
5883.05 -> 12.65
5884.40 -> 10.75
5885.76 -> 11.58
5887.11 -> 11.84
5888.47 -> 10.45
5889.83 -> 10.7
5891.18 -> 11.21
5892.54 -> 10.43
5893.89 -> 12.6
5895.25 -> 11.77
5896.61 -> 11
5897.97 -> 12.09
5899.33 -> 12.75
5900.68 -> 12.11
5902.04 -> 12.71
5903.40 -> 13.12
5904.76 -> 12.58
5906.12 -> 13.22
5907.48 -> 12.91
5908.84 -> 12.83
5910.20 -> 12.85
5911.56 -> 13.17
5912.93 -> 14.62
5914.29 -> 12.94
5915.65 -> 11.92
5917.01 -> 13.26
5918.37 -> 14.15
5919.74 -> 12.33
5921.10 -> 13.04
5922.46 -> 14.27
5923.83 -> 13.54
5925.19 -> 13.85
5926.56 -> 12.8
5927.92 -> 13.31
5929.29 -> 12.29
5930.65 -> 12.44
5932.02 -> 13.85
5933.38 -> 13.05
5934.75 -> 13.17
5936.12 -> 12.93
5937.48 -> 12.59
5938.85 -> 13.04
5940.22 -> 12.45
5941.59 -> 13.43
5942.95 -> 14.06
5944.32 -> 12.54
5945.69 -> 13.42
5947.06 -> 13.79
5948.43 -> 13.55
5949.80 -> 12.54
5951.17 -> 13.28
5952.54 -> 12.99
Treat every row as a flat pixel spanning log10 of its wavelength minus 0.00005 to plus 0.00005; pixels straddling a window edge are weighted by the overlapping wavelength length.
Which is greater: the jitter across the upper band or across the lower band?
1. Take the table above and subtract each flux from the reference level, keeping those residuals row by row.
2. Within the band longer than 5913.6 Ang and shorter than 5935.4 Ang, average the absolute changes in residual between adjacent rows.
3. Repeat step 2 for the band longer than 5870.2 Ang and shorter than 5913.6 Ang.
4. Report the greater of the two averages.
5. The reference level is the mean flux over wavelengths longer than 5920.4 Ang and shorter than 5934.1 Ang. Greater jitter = 0.87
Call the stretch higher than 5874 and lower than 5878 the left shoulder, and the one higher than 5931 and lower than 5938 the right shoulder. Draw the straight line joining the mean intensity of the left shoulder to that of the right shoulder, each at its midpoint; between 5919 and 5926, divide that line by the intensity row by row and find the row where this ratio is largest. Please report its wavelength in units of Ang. 5919.74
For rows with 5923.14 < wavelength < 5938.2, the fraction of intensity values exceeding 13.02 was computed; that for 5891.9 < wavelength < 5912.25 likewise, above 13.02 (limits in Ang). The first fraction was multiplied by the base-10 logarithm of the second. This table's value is -0.38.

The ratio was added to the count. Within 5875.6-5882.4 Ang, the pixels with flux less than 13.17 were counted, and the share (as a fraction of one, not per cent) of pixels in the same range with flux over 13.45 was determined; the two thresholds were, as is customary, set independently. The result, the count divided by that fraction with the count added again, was 24.0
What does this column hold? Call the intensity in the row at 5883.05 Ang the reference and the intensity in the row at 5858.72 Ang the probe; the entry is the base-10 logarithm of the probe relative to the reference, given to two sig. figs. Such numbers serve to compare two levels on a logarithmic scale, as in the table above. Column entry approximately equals 0.028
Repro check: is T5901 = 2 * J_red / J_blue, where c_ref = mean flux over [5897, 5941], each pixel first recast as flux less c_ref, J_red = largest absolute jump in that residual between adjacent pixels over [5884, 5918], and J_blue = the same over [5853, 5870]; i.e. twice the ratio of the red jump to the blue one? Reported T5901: 2.1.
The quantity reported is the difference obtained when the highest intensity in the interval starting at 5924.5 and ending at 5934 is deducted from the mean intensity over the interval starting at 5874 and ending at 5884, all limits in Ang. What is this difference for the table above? -1.0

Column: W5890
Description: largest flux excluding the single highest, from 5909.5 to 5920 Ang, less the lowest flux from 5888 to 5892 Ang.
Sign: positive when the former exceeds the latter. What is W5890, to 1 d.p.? 3.7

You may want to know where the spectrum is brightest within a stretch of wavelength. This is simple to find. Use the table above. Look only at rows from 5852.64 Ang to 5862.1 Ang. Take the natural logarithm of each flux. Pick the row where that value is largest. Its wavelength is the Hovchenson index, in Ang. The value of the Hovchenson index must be 5861.41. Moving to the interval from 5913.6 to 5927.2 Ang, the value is 5922.46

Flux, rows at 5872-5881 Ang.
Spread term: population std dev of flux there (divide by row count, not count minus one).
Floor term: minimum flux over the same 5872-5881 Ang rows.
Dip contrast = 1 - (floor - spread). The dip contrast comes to -9.4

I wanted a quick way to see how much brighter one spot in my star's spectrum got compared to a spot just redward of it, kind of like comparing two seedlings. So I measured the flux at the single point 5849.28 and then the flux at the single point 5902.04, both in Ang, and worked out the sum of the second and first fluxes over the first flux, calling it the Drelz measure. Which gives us 2.04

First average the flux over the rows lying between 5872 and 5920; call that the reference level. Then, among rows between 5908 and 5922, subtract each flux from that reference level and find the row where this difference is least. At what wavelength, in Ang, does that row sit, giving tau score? 5912.93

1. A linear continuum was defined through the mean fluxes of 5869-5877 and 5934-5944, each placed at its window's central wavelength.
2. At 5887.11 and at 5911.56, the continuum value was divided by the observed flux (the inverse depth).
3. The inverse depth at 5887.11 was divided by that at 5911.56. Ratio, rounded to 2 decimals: 1.12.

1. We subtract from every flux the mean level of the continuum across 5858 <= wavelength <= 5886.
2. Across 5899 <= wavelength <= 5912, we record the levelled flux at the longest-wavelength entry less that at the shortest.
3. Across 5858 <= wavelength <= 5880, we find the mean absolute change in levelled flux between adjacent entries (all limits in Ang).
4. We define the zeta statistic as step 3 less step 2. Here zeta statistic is 0.48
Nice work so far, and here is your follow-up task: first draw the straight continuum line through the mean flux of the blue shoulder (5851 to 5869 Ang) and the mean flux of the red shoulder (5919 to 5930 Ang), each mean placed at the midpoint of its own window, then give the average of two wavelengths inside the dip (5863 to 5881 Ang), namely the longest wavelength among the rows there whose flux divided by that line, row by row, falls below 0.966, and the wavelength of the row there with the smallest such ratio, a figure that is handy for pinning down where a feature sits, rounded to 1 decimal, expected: 5876.3 Ang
